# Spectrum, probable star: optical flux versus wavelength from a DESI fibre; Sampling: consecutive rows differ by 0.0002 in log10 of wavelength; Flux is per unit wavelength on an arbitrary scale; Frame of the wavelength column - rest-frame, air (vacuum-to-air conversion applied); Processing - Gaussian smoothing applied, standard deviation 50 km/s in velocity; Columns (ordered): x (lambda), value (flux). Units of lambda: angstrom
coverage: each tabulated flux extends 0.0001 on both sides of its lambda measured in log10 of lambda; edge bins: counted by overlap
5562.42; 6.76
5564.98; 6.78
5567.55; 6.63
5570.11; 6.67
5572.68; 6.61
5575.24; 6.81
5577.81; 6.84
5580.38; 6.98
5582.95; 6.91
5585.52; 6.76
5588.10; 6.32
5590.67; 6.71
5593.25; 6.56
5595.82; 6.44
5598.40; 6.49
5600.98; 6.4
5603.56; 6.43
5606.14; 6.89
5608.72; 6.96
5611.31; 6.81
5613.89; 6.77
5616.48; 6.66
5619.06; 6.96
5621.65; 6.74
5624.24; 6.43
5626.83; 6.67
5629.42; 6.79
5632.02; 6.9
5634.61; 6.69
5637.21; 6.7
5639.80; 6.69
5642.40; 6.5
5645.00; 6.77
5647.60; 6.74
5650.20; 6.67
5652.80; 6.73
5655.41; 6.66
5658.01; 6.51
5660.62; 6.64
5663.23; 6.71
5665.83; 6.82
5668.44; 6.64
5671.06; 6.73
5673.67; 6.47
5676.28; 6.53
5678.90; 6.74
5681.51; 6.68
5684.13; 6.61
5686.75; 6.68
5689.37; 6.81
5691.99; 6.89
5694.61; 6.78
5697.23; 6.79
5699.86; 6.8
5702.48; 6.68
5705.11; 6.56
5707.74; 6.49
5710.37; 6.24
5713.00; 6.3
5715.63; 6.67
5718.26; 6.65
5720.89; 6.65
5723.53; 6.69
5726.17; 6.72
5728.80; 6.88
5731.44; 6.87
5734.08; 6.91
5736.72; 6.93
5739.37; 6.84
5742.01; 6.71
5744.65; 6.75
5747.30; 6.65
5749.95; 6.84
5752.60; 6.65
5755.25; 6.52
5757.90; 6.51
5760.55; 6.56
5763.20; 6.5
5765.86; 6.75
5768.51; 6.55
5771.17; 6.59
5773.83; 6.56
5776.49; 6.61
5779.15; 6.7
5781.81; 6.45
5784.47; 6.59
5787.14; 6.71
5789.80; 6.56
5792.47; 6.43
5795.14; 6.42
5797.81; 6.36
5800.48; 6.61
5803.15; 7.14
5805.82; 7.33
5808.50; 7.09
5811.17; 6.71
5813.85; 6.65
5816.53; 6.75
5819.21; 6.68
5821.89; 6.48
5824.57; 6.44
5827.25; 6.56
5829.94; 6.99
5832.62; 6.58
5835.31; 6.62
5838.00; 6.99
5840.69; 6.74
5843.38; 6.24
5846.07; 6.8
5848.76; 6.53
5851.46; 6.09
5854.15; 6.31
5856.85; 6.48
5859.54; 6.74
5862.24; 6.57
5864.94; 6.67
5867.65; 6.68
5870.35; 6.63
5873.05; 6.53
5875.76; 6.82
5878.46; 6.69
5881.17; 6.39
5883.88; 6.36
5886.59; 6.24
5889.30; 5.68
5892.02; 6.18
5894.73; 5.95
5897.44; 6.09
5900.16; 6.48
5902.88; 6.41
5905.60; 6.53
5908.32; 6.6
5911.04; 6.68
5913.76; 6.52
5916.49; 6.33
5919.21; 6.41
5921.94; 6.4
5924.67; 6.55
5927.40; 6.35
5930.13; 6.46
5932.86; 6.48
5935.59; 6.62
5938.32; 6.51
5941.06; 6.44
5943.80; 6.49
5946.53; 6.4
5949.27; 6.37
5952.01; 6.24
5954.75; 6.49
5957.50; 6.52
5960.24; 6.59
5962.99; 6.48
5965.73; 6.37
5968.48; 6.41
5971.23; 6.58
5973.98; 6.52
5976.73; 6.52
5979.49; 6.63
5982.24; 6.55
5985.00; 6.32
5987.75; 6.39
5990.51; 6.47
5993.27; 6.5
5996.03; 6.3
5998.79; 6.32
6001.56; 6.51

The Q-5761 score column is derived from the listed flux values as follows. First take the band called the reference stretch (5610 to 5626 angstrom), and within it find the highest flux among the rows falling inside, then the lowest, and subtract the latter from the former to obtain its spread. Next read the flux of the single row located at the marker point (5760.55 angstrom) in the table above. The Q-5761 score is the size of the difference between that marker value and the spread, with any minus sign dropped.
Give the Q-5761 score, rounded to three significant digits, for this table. 6.03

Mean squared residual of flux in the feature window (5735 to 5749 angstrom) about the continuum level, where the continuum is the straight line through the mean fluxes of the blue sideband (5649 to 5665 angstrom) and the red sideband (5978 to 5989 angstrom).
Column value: 0.038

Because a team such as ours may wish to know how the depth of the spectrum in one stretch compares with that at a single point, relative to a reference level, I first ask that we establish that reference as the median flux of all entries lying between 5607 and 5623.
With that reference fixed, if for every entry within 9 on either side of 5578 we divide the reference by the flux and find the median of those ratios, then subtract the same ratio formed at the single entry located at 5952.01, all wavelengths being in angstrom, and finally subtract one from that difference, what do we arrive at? -1.09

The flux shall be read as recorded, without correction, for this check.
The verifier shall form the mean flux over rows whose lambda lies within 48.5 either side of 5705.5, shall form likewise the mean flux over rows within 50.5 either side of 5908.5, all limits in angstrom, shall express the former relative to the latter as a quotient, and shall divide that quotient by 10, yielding 0.104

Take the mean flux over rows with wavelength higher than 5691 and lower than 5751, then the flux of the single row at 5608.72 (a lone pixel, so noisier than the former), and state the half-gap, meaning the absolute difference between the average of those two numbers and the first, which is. 0.13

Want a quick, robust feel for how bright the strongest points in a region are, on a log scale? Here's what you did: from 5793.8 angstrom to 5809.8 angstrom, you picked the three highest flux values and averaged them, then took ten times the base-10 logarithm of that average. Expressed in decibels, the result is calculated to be 8.57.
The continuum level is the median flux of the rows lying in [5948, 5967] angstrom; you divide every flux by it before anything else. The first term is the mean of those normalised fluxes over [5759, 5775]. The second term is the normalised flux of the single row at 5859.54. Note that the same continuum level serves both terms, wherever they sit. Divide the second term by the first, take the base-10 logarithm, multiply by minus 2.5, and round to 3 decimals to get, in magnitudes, -0.025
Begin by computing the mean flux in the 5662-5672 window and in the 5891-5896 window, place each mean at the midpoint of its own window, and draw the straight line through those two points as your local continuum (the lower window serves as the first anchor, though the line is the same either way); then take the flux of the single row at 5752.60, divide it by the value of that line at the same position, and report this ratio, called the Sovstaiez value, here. 1.03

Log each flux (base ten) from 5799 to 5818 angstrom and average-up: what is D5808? 0.838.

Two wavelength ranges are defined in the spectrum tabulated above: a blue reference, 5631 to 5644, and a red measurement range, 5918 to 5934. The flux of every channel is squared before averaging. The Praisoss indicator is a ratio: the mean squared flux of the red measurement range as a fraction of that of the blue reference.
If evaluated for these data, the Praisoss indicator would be 0.93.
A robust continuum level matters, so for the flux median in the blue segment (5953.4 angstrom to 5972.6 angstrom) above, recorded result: 6.49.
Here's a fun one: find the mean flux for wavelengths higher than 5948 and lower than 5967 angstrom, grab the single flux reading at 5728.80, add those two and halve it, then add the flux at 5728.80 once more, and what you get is 13.5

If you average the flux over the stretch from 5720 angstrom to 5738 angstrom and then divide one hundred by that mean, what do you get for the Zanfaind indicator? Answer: 14.7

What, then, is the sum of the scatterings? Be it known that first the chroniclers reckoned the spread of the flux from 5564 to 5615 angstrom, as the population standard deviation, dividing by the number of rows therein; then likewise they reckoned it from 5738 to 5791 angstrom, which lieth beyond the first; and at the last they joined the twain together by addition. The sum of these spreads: 0.300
